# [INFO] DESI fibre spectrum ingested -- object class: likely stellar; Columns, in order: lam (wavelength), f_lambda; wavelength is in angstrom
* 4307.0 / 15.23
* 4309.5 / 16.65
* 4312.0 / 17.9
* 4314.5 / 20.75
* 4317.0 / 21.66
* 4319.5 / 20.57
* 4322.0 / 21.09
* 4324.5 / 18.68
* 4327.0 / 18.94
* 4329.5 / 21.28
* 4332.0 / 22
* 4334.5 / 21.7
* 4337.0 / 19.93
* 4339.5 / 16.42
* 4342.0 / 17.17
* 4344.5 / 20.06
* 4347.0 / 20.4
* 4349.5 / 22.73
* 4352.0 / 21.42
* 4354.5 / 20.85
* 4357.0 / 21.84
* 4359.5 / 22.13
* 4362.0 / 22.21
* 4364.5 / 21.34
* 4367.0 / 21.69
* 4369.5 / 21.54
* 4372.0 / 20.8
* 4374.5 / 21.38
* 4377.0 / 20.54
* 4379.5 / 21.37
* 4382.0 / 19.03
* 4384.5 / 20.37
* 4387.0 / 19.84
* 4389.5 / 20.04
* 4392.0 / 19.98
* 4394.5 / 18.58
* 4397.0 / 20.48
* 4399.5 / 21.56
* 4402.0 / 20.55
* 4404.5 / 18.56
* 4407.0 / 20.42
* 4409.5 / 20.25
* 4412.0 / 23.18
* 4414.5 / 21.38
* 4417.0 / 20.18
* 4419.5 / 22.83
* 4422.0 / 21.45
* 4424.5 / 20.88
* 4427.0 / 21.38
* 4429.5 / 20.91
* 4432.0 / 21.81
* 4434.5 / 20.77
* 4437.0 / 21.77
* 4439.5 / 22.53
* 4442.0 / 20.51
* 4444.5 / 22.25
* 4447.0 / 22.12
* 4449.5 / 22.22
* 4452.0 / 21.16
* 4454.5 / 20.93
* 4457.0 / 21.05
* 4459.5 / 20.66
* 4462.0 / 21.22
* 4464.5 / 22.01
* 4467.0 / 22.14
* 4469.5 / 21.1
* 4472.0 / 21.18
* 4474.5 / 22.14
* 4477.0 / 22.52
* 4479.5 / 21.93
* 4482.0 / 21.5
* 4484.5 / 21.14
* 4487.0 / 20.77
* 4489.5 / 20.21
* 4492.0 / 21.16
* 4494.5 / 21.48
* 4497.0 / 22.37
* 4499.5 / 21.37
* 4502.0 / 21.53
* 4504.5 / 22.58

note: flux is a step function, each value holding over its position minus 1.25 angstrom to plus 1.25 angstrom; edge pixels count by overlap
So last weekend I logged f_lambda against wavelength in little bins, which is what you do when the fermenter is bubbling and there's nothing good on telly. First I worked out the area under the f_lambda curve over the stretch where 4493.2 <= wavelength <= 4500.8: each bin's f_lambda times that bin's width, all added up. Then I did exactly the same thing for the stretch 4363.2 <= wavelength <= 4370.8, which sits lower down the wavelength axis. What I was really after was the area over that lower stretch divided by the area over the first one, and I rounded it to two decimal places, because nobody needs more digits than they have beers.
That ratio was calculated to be 0.99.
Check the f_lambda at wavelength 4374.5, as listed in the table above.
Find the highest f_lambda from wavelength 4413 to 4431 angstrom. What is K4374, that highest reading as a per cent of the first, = 107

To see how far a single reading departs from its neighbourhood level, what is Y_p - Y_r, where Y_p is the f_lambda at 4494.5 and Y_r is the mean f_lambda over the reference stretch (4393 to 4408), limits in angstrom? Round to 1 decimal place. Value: 1.5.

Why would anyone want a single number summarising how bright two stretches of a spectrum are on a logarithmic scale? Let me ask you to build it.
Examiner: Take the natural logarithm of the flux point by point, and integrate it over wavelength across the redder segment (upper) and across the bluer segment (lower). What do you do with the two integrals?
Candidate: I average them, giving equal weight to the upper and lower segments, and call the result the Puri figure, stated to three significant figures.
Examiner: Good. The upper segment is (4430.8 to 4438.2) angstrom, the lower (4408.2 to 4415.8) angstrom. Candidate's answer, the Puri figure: 23.0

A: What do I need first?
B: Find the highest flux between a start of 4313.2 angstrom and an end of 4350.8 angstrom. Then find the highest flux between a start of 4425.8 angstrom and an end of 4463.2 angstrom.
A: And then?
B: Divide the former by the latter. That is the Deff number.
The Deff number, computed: 1.01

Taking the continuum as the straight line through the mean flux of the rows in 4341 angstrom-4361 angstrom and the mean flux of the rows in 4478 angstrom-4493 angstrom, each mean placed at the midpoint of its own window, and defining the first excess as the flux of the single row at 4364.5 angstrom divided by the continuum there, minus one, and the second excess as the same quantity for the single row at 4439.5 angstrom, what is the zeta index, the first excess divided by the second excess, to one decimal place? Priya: 0.3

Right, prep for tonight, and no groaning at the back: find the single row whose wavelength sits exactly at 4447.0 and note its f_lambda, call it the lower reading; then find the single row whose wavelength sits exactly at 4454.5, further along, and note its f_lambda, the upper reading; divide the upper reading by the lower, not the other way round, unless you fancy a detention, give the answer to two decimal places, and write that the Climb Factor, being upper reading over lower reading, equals 0.95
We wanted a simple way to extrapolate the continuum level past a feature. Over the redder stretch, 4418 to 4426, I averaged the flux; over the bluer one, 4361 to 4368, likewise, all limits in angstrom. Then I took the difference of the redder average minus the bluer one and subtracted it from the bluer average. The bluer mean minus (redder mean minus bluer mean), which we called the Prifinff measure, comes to 22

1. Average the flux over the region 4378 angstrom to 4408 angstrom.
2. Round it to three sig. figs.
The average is 20.1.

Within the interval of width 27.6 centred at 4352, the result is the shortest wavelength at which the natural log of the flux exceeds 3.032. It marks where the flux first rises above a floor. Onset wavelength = 4349.5 angstrom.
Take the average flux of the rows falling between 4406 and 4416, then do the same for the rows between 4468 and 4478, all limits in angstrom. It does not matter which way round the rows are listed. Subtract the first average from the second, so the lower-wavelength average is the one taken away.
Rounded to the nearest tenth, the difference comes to 0.4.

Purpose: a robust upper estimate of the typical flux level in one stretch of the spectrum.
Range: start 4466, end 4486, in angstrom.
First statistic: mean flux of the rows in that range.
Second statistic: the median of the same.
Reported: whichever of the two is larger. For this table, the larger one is 21.7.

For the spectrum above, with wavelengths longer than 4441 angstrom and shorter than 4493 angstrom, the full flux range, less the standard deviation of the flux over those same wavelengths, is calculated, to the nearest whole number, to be 2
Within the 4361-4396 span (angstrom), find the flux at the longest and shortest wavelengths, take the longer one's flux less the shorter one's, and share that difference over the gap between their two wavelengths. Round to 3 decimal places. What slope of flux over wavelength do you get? -0.112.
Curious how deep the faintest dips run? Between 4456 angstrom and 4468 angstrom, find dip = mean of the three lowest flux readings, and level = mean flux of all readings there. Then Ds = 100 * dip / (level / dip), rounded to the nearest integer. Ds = 2055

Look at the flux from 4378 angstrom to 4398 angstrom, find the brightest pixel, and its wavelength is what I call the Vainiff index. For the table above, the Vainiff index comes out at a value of 4379.5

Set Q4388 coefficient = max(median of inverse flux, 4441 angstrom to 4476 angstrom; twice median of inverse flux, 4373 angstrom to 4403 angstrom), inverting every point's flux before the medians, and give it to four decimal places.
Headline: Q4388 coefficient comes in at 0.0979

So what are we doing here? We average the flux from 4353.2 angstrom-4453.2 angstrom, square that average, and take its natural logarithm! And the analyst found 6.10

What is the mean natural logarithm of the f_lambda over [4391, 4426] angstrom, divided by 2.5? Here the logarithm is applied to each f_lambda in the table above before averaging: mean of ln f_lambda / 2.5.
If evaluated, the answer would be 1.21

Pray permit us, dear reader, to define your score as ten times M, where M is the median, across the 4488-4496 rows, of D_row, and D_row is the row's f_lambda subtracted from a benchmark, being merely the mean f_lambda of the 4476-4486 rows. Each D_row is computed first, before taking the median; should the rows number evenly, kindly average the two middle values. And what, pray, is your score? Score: 6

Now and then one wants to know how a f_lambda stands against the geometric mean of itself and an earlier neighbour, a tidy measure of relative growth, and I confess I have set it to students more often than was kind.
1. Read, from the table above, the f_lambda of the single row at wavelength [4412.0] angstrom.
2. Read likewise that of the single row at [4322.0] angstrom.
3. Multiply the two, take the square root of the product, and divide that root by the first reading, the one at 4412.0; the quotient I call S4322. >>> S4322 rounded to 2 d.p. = 0.95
